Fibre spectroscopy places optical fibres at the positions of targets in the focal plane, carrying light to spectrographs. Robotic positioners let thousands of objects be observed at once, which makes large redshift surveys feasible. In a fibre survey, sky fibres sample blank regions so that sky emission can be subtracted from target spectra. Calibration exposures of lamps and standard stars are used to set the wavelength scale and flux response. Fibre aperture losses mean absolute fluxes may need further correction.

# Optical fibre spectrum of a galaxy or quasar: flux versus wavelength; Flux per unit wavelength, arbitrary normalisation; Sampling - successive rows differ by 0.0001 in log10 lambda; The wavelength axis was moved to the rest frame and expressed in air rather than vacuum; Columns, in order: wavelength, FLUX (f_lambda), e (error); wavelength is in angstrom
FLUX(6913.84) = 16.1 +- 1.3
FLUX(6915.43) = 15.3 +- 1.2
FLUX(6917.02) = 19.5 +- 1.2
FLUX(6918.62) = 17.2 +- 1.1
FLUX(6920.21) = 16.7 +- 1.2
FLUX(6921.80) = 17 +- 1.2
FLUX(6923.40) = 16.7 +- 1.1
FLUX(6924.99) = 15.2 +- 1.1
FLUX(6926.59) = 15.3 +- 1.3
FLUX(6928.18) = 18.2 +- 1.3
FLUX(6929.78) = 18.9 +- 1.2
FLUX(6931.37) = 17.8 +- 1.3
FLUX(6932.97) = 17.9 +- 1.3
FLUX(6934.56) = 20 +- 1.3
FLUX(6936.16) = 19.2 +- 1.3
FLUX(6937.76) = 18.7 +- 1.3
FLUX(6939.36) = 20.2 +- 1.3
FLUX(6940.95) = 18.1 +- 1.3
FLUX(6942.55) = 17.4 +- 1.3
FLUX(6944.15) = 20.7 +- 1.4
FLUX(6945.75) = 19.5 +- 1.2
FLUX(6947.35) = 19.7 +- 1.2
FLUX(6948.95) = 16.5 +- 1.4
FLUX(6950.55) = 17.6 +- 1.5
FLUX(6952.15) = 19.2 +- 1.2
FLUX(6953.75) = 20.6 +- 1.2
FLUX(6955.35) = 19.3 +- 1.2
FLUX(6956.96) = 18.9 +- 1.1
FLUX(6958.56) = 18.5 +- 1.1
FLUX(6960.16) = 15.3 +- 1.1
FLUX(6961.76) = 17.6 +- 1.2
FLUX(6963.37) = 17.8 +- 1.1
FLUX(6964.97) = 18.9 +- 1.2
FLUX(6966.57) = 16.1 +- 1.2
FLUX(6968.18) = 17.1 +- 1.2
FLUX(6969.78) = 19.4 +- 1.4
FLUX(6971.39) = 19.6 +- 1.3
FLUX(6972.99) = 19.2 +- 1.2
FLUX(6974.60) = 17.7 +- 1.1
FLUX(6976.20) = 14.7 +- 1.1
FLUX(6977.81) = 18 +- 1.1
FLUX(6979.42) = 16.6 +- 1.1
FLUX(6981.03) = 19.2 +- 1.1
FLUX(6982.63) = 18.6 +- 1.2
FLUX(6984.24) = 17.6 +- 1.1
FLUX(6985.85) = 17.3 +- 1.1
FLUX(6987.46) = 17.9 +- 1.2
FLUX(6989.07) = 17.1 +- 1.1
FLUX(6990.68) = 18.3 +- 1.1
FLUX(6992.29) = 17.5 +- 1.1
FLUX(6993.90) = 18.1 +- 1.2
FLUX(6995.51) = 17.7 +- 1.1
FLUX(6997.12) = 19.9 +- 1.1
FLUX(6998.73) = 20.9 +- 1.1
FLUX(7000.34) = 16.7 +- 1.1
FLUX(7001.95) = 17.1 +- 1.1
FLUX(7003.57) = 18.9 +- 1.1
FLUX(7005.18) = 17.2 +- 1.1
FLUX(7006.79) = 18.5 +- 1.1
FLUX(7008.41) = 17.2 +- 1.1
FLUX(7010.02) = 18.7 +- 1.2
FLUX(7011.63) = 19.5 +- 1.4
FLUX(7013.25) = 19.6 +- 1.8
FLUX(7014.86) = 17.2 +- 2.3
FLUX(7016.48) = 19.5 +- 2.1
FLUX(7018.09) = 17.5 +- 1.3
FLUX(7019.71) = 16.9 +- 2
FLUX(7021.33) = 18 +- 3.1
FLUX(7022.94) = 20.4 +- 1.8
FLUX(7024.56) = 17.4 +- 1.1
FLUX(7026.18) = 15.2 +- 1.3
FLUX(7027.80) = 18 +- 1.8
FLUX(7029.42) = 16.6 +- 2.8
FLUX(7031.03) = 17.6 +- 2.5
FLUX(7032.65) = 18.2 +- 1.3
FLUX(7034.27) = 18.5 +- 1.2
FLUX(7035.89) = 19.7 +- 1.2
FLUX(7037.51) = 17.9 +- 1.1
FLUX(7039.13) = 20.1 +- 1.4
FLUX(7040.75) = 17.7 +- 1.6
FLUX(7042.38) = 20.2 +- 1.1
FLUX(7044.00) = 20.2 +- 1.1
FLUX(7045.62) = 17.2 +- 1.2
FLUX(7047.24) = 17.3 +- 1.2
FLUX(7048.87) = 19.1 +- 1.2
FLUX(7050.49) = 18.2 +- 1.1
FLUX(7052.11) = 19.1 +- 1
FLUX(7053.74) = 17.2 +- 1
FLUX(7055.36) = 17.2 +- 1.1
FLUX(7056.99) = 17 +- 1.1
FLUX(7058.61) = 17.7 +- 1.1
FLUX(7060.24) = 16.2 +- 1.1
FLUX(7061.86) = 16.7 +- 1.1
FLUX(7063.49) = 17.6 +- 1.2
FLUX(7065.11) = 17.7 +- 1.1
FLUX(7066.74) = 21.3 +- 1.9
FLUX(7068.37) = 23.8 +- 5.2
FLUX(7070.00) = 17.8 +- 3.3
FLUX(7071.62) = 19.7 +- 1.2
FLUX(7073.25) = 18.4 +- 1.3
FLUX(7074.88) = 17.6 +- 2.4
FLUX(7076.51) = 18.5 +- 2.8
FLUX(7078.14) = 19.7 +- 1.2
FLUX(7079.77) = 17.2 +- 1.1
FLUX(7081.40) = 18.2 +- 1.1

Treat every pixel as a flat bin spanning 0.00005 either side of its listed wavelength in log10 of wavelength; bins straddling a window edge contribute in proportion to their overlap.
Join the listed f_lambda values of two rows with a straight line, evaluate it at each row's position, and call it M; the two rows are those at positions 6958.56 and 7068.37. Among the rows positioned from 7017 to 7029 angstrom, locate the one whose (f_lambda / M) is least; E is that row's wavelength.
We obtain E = 7026.18 angstrom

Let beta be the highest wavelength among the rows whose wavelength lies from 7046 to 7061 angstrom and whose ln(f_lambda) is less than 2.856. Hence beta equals 7060.24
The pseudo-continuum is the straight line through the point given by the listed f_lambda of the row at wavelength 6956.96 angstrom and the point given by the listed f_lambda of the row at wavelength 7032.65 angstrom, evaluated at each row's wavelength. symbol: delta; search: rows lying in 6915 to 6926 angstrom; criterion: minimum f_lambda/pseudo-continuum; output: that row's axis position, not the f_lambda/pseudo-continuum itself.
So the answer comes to 6924.99 angstrom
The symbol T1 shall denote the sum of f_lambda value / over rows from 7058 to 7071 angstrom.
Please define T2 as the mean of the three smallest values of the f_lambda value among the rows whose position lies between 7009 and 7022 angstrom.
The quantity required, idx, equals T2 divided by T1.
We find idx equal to 0.116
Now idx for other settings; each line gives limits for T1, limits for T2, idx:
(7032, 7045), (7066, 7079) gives 0.118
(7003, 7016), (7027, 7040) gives 0.118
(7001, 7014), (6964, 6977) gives 0.109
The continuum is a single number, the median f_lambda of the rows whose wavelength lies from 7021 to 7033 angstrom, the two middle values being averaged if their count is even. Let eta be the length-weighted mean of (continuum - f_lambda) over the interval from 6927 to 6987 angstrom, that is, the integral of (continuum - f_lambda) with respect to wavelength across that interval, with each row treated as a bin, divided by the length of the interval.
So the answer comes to -0.5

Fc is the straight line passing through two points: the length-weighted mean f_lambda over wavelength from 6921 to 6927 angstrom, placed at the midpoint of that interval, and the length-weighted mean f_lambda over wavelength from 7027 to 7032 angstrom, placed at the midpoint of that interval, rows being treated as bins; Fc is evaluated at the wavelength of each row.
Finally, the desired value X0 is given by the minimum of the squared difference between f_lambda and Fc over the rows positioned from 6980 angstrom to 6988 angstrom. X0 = 0.17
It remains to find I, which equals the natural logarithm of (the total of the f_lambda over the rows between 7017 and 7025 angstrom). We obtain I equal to 4.50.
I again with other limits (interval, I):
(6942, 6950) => 4.54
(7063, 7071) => 4.59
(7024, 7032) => 4.44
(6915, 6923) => 4.45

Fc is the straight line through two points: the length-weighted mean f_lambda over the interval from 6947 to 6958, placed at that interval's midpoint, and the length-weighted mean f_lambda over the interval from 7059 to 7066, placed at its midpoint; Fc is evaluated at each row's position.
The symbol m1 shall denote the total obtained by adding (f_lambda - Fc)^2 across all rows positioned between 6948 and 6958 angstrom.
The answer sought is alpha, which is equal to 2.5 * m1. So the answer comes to 27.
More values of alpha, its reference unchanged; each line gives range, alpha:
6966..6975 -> 28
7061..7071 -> 162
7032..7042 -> 32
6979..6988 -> 14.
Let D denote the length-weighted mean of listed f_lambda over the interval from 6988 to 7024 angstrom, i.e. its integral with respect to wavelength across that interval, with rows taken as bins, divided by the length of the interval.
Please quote 18.3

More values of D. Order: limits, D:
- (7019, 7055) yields 18.2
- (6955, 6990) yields 17.8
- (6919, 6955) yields 18.2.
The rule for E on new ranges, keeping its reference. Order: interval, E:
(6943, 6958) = 6948.95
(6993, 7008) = 7000.34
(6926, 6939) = 6926.59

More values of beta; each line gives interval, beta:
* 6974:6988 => 6985.85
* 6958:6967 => 6966.57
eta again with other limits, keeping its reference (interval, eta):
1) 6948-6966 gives -0.4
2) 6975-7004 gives -0.1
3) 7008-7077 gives -0.5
